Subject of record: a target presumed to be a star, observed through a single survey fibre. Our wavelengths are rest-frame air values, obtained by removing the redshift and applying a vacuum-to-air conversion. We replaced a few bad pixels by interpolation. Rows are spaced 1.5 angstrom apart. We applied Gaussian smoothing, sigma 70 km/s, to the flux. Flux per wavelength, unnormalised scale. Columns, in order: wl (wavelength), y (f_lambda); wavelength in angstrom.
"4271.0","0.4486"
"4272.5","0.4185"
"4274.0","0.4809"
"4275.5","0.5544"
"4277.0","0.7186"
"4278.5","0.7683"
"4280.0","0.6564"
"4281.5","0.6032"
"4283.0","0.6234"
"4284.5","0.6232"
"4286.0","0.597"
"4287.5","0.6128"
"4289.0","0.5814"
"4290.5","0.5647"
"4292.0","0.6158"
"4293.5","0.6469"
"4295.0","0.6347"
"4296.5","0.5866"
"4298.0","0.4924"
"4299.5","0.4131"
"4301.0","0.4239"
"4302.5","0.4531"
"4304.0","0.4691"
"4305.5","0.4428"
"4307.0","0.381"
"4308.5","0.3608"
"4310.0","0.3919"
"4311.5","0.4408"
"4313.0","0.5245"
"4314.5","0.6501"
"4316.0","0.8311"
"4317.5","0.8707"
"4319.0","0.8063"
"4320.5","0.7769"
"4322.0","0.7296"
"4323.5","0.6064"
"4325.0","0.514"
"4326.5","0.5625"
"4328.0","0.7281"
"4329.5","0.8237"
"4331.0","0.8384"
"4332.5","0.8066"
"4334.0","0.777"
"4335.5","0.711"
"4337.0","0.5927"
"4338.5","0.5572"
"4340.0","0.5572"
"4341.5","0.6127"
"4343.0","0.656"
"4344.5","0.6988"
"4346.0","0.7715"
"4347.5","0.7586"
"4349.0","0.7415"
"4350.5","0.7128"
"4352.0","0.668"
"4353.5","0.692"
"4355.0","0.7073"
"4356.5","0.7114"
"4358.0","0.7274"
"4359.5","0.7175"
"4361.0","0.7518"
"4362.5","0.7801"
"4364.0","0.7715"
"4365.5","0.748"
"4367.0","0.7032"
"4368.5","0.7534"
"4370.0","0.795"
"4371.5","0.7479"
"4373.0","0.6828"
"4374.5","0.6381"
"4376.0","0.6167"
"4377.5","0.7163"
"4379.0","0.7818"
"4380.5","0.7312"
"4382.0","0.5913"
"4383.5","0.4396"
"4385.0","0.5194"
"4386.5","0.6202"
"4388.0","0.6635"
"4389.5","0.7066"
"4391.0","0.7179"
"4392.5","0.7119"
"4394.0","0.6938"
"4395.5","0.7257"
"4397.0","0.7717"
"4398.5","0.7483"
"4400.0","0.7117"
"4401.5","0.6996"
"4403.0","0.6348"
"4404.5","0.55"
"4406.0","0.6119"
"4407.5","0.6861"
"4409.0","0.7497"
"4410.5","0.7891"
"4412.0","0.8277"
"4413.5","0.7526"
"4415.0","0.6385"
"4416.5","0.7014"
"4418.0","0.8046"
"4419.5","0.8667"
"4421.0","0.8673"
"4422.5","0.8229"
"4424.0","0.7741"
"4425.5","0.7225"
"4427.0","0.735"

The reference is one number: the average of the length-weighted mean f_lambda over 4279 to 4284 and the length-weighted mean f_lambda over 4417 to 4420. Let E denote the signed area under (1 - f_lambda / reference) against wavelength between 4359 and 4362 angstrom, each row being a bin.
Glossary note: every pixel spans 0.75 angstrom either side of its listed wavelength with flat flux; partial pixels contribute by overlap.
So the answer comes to 0.0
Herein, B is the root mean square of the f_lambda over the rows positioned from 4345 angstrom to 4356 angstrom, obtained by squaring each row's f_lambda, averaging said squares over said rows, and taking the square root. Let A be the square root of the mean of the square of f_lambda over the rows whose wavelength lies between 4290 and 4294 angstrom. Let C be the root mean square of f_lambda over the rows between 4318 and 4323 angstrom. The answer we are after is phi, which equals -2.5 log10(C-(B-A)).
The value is 0.45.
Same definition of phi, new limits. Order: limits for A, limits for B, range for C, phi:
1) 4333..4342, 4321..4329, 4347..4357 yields 0.36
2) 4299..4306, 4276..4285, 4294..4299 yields 1.15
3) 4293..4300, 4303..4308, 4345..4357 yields 0.18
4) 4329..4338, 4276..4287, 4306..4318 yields 0.40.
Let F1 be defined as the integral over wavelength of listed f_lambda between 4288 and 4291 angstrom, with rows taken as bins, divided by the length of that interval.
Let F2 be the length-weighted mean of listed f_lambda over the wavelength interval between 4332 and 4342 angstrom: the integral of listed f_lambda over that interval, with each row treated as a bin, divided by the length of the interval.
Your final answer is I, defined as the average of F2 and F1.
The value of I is 0.617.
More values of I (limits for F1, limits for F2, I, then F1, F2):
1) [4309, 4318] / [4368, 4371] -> 0.689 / 0.604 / 0.774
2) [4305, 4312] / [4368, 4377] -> 0.553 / 0.401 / 0.705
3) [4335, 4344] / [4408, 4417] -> 0.678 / 0.614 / 0.743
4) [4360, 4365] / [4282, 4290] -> 0.685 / 0.764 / 0.606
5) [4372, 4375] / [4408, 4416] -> 0.709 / 0.670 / 0.748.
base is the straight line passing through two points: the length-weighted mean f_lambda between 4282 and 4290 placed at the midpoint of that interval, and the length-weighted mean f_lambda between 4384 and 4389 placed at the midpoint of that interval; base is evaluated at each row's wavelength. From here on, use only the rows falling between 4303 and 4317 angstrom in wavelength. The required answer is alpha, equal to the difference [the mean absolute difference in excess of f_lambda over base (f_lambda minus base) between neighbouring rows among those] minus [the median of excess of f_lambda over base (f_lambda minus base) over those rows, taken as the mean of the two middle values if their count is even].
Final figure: 0.234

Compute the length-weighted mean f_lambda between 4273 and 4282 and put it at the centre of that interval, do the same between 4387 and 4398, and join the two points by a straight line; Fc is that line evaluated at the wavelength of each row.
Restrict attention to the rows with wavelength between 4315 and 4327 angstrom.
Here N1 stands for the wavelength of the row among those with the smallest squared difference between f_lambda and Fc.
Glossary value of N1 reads 4323.5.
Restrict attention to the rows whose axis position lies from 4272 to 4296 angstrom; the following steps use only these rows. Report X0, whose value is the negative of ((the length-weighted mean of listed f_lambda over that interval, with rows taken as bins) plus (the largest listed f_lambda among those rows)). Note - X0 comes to -1.38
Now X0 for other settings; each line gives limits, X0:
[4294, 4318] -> -1.39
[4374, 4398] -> -1.45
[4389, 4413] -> -1.54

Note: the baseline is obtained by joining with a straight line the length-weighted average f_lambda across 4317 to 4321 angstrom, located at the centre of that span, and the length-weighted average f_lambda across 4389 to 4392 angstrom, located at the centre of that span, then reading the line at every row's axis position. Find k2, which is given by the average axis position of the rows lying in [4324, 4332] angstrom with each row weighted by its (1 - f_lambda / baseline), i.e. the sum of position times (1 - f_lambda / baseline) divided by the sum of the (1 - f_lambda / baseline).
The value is 4325.5 angstrom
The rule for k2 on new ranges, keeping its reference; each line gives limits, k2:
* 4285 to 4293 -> 4289.0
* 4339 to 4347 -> 4341.7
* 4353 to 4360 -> 4356.0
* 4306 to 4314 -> 4309.7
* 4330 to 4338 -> 4337.4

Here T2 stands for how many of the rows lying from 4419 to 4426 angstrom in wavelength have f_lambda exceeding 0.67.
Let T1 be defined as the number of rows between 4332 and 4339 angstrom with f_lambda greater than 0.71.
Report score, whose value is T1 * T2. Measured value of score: 15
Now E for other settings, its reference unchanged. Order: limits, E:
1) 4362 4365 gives -0.2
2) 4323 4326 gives 0.7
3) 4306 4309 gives 1.4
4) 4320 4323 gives 0.0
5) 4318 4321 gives -0.3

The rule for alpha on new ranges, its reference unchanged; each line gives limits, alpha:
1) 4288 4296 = 0.018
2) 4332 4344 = 0.017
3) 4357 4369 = -0.121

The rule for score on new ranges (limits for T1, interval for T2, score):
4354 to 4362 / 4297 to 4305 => 0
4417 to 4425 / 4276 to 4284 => 10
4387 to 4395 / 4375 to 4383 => 6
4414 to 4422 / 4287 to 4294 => 0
